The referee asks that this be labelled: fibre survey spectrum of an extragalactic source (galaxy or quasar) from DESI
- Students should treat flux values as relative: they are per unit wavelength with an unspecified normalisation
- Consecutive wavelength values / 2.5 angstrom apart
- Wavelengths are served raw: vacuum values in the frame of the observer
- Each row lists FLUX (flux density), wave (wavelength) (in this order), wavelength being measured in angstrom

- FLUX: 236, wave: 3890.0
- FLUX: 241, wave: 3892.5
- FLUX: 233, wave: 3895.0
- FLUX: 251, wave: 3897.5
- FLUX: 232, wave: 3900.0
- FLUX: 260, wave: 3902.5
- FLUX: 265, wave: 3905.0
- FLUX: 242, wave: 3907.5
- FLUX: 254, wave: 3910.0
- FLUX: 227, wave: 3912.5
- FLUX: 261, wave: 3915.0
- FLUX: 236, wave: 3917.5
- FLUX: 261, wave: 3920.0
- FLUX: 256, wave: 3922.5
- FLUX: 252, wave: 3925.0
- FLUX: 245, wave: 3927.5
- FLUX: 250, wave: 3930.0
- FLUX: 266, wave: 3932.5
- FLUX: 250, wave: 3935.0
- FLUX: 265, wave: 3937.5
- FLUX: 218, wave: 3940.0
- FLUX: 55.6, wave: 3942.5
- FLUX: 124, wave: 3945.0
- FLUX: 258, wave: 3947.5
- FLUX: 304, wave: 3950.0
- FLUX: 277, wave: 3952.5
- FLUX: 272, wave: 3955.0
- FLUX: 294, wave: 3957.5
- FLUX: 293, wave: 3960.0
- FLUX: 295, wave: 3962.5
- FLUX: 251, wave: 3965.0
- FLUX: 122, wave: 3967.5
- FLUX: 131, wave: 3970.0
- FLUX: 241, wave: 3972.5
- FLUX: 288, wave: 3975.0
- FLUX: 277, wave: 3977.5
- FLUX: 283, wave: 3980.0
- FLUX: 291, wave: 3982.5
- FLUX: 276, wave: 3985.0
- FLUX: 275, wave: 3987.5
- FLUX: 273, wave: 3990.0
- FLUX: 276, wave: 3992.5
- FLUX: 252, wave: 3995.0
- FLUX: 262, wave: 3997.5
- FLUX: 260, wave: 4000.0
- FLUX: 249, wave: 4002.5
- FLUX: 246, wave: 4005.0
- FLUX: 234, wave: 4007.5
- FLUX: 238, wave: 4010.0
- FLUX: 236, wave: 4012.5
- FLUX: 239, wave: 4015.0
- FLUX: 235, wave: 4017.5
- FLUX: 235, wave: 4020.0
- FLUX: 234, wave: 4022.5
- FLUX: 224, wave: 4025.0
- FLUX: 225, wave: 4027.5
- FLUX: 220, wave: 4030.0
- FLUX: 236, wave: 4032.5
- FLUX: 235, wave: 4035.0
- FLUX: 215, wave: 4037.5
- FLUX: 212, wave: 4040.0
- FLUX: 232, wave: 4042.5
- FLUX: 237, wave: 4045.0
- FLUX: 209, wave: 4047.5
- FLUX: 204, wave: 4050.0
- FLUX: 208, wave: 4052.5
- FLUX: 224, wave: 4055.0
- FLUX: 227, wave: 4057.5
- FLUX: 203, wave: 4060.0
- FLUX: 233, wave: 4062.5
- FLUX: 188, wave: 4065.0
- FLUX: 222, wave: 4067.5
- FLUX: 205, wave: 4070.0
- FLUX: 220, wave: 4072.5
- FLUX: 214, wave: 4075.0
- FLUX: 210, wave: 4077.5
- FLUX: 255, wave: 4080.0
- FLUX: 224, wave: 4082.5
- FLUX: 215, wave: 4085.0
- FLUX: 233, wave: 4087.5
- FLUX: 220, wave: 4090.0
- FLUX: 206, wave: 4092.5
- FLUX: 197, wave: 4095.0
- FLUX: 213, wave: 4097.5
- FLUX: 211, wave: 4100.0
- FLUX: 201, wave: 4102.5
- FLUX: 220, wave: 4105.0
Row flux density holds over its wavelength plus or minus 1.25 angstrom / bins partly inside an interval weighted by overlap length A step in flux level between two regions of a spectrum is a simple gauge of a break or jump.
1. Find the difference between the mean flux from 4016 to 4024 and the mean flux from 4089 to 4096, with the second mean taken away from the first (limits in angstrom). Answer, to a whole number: 27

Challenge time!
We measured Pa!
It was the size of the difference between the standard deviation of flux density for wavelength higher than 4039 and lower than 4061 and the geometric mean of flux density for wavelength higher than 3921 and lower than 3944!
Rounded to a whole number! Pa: 199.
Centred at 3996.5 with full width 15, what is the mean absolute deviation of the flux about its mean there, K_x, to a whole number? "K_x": 8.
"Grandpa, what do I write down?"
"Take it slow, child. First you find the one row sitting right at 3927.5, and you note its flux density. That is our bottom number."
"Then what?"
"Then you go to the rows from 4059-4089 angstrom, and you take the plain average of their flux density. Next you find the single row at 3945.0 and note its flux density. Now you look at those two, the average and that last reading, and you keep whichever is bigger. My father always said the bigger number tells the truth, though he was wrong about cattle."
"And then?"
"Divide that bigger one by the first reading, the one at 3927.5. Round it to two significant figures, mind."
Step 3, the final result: 0.89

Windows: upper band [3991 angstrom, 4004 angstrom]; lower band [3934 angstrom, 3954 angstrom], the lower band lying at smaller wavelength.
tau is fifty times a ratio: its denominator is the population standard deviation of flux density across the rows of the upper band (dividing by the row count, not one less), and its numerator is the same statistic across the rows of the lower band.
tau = 423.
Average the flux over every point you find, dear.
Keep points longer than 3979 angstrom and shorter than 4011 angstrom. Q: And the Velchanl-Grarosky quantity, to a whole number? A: 263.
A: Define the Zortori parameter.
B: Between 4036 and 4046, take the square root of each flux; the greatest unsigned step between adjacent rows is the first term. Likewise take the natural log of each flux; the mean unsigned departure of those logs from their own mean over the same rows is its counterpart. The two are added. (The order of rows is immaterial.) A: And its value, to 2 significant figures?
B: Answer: 0.72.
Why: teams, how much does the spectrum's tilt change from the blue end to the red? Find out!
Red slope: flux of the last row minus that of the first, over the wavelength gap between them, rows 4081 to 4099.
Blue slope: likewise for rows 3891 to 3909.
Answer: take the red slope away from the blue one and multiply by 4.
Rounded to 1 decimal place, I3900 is 3.2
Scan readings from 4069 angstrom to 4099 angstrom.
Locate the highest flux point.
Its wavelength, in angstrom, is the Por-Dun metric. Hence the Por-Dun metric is 4080.0 angstrom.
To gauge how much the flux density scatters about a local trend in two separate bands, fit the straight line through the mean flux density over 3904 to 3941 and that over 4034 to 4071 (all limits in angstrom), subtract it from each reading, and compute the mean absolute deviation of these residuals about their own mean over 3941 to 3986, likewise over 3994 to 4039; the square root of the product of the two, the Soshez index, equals 21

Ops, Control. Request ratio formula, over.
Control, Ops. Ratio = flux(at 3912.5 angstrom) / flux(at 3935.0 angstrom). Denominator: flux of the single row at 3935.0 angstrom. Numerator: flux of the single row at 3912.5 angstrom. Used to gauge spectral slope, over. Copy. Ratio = 0.91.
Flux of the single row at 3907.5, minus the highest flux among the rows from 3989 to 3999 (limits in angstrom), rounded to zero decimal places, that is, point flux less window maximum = -34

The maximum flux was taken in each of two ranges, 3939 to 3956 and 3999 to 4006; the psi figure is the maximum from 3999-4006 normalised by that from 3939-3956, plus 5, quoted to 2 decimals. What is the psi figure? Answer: 5.86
